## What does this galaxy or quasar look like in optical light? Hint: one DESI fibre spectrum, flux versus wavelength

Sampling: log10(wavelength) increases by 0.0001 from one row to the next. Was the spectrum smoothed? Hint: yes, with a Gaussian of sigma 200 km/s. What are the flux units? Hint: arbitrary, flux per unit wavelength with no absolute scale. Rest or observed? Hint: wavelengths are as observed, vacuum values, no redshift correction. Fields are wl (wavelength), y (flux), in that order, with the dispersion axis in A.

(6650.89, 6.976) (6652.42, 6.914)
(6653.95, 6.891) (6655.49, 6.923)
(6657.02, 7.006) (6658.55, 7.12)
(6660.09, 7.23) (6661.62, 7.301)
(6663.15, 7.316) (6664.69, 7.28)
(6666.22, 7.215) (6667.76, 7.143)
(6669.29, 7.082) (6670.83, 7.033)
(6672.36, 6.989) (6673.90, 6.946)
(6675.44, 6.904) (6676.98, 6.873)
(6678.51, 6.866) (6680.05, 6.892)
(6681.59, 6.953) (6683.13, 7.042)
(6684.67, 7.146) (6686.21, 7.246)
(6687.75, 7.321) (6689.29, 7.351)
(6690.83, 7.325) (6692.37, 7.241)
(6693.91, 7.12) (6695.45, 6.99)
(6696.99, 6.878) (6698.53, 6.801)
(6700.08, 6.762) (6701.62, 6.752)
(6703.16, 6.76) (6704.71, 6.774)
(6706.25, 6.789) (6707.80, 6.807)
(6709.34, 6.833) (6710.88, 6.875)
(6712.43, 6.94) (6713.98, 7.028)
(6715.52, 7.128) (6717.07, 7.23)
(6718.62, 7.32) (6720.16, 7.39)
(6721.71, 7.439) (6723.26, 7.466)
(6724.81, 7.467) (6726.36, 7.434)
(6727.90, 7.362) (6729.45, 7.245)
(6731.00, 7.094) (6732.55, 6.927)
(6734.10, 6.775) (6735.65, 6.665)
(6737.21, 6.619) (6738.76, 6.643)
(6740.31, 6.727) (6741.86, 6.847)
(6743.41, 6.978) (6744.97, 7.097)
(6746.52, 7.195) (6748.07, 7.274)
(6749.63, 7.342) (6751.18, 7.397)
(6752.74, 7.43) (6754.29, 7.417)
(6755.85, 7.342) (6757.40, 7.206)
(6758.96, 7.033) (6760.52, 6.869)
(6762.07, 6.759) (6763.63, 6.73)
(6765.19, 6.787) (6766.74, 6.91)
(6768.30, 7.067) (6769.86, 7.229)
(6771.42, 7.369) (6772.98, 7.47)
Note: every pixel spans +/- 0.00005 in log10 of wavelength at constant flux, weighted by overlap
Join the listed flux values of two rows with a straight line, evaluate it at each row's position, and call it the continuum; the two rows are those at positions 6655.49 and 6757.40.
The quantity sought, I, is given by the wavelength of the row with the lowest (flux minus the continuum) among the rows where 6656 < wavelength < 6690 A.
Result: 6678.51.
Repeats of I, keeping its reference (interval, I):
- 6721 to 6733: 6732.55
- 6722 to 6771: 6737.21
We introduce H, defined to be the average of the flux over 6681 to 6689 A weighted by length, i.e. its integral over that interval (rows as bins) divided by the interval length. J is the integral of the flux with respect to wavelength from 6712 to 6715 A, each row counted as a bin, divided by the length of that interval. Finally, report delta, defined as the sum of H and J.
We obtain 14.2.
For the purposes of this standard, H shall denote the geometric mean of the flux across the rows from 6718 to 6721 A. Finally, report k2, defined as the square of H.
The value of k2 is 54.1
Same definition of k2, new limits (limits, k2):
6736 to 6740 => 44.0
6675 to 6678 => 47.5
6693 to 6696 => 49.8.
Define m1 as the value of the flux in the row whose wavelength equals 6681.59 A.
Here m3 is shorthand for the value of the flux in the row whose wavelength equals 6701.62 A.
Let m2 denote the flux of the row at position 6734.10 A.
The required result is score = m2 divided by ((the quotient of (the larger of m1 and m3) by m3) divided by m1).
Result 45.7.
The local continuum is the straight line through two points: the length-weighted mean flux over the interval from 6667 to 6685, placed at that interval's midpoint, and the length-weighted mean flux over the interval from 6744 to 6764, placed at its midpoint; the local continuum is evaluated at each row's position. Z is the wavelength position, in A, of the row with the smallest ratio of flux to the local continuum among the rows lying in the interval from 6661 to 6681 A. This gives 6678.51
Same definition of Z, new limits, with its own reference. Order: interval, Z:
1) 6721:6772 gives 6737.21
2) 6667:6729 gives 6701.62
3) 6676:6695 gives 6678.51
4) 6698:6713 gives 6701.62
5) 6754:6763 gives 6762.07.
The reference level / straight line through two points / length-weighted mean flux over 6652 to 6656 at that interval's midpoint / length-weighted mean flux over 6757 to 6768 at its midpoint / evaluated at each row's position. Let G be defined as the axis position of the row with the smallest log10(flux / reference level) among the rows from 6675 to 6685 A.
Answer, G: 6678.51 A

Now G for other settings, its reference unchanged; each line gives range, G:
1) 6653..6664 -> 6653.95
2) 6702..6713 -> 6703.16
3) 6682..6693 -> 6683.13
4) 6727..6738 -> 6737.21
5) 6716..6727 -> 6717.07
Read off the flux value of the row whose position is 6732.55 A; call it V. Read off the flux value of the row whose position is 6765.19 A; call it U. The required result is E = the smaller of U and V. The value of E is 6.79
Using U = 6.787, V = 6.927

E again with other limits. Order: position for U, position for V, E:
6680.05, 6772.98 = 6.89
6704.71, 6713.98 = 6.77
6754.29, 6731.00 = 7.09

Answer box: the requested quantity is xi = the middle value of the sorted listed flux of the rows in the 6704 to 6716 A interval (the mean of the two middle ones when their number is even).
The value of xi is 6.9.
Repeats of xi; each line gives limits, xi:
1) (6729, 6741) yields 6.8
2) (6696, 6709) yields 6.8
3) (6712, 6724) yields 7.3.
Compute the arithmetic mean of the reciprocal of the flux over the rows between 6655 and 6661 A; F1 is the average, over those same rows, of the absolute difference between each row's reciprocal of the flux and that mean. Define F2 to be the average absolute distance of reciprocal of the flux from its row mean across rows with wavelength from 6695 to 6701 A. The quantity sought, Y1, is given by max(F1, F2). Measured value 0.0021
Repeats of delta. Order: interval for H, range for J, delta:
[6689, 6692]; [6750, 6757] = 14.7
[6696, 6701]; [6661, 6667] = 14.1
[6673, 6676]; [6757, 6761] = 13.9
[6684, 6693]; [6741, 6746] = 14.3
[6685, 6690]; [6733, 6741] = 14.0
